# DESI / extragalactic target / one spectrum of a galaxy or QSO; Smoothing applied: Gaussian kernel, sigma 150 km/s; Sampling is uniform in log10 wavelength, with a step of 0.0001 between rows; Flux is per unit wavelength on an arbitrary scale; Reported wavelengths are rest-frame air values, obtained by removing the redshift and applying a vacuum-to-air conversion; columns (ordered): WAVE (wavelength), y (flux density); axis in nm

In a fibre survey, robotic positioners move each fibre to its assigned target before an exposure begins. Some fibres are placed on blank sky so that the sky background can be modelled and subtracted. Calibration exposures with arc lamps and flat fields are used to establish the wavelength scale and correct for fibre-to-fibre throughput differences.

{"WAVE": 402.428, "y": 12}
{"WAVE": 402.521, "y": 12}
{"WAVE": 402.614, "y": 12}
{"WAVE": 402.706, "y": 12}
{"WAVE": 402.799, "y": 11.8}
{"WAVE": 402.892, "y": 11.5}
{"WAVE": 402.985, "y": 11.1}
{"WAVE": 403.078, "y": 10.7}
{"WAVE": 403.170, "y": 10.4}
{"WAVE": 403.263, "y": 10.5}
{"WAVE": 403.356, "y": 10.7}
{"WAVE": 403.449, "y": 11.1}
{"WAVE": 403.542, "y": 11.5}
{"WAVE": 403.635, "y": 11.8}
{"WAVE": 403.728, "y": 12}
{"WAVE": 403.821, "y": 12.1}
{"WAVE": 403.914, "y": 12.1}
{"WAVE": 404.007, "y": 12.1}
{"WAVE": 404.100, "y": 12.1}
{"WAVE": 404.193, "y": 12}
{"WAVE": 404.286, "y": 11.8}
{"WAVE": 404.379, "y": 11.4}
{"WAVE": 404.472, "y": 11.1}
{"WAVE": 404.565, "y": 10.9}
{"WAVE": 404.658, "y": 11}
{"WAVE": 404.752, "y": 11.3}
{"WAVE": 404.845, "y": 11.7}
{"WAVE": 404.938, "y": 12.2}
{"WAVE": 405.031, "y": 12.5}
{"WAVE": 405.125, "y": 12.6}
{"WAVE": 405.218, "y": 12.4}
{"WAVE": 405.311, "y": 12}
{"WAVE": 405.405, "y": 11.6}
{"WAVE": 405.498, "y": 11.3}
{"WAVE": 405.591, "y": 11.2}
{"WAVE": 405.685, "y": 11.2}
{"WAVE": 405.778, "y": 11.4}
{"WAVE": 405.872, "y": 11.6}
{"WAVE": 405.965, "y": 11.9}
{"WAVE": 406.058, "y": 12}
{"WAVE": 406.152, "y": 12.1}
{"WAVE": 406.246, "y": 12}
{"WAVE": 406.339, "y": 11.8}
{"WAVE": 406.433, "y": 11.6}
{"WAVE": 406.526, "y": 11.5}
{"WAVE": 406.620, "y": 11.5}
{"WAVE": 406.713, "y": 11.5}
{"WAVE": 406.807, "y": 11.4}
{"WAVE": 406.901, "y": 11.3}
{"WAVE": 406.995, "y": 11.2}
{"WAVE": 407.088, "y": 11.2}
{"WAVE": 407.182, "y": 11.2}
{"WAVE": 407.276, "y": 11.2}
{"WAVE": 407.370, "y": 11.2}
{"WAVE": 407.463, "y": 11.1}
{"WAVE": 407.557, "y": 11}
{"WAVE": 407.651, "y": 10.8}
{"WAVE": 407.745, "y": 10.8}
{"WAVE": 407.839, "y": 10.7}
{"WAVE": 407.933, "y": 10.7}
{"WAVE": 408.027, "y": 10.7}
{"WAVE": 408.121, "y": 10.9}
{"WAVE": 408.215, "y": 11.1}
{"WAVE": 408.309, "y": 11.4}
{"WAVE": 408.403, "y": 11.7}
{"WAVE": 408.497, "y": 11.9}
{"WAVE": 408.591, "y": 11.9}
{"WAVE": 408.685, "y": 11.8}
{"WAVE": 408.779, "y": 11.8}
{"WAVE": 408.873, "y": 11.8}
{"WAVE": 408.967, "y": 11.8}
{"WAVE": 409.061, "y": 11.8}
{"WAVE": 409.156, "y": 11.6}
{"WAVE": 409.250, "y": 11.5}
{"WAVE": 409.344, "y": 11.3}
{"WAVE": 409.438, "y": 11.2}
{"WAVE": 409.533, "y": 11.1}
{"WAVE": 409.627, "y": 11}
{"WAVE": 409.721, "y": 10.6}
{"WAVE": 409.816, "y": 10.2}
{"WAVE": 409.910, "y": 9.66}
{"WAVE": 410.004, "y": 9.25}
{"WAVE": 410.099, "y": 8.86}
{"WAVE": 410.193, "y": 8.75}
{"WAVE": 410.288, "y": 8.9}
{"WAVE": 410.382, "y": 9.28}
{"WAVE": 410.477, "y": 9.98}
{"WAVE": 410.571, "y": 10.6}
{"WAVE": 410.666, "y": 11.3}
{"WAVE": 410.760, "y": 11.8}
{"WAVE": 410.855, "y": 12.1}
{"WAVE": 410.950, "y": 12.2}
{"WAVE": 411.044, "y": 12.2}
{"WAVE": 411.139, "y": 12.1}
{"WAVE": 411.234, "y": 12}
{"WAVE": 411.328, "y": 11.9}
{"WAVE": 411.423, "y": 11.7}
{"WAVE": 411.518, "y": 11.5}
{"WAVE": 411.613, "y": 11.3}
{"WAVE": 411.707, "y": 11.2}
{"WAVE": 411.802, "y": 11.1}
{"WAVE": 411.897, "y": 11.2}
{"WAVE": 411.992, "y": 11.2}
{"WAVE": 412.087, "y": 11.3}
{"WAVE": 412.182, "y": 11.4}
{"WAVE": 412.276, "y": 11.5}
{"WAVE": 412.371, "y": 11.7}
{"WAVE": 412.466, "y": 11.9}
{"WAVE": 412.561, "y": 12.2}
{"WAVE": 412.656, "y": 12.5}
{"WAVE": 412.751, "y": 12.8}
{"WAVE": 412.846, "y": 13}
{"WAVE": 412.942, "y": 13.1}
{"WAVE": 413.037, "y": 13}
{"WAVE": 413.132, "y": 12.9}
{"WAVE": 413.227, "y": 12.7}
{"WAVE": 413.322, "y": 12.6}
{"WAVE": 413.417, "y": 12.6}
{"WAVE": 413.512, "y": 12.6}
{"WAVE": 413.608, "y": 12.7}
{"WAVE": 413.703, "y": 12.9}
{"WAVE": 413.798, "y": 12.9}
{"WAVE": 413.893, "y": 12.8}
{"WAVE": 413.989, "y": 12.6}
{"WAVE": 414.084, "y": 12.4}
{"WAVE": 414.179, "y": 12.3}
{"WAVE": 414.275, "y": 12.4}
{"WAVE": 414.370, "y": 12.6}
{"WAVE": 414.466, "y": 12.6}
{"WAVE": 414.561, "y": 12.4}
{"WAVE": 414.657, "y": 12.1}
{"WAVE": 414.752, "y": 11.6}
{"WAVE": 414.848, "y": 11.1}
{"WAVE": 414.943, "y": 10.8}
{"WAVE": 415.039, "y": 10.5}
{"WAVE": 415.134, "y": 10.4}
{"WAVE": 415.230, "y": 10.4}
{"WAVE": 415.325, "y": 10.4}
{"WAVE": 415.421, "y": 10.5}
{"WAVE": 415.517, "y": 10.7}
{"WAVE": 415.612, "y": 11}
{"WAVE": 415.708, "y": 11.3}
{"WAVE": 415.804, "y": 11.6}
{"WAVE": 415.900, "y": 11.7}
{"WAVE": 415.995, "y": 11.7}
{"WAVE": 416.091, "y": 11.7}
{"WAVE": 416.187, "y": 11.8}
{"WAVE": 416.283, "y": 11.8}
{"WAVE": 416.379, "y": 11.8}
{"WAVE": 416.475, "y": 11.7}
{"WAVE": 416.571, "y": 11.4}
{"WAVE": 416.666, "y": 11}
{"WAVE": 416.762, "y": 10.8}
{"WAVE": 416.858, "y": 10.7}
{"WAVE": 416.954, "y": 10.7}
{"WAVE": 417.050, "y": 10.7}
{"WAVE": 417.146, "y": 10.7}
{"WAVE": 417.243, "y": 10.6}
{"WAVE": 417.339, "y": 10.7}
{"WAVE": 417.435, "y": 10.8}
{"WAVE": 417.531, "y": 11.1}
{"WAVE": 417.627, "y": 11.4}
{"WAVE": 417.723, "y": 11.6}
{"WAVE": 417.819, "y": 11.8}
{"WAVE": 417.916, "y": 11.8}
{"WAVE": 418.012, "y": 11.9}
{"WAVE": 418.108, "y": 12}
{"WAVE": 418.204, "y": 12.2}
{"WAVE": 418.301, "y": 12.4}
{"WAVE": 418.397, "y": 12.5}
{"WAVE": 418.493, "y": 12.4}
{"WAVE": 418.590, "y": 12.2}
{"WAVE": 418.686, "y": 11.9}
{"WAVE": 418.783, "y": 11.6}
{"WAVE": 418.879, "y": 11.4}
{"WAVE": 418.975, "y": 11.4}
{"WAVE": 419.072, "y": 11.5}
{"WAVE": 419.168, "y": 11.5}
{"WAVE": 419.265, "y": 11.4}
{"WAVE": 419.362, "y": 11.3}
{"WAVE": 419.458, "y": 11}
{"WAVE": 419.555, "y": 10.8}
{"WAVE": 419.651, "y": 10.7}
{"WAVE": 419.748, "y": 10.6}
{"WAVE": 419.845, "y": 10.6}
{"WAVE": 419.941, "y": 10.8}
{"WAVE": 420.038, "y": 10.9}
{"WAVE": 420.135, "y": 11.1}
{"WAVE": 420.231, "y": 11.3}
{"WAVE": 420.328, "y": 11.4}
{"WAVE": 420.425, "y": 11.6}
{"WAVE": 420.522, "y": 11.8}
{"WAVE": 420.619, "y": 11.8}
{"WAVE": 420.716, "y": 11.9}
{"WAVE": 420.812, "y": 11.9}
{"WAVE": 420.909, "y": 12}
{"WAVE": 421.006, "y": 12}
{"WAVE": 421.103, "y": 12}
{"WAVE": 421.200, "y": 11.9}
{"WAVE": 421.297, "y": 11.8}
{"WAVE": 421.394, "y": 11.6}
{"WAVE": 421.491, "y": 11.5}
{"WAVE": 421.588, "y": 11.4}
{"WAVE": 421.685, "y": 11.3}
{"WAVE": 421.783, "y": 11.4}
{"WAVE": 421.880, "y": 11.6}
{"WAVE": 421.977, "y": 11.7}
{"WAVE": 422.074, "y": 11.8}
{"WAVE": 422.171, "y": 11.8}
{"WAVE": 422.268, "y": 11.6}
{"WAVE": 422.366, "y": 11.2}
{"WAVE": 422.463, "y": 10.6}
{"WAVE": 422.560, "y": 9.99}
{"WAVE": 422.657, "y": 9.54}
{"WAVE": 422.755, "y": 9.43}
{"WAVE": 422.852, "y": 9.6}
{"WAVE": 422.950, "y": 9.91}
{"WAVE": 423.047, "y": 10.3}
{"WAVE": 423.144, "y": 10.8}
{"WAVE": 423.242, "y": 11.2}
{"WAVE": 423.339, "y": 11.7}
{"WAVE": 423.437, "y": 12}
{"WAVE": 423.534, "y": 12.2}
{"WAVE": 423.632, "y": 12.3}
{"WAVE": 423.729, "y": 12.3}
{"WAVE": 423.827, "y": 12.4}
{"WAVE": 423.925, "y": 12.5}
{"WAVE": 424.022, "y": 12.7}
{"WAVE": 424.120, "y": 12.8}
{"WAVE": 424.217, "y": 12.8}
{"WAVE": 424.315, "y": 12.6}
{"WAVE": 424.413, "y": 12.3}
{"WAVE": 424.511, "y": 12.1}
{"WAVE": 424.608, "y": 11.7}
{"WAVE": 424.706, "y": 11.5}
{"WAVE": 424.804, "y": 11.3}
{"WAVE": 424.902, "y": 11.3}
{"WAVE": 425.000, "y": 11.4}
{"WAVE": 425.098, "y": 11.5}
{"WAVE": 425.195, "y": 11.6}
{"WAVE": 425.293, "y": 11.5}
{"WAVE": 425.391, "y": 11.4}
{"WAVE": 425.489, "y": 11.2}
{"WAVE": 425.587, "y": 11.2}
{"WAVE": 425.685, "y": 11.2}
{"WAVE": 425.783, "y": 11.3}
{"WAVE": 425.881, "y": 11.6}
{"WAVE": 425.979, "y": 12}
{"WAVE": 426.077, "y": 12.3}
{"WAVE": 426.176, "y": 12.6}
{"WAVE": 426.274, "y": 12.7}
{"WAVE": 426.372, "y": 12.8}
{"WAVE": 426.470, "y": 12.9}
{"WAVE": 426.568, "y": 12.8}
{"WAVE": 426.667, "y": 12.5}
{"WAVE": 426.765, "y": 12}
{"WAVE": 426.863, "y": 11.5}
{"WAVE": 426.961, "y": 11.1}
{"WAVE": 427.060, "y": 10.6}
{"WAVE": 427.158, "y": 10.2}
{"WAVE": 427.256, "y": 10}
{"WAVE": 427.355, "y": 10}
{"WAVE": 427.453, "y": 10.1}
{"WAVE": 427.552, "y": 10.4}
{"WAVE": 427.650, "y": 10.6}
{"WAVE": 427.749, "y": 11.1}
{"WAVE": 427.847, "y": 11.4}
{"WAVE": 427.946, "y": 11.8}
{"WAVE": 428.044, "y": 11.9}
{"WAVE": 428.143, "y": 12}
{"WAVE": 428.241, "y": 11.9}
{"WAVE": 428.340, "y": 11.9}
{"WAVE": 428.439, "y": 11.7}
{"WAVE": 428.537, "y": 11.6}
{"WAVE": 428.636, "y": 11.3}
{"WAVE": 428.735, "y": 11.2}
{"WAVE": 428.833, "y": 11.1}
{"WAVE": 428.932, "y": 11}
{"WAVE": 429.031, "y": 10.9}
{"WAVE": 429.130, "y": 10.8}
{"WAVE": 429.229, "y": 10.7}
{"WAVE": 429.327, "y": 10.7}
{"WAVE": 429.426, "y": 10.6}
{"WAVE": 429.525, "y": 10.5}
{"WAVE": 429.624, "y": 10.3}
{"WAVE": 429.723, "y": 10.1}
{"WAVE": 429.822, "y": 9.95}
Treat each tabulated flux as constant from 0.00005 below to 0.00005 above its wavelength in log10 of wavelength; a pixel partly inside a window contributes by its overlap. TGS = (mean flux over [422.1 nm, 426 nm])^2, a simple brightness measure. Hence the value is 131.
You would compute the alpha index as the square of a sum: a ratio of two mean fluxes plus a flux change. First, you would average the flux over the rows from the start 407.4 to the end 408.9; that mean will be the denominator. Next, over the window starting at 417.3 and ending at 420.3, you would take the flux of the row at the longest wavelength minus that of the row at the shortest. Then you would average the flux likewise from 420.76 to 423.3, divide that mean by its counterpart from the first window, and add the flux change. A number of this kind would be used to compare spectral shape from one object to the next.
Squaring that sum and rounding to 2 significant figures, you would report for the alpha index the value 2.5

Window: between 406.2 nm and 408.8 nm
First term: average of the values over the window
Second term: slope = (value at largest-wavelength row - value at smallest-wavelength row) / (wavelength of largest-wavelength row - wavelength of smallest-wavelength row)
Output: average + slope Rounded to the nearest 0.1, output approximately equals 11.2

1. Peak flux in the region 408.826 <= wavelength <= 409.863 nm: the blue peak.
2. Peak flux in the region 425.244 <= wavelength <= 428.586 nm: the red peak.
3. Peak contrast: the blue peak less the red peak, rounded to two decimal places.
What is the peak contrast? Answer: -1.10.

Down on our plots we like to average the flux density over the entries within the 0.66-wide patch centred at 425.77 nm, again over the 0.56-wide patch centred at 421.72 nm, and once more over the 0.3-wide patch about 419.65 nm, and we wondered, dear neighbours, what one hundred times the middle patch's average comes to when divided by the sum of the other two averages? 51.6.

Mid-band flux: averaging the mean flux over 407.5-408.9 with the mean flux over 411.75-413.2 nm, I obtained 11.66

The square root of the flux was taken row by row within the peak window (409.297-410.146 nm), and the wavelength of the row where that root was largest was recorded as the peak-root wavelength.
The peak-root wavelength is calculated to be 409.344 nm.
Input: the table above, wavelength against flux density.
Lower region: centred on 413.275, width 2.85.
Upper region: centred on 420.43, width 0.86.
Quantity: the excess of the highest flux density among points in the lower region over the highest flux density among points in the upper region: 1.2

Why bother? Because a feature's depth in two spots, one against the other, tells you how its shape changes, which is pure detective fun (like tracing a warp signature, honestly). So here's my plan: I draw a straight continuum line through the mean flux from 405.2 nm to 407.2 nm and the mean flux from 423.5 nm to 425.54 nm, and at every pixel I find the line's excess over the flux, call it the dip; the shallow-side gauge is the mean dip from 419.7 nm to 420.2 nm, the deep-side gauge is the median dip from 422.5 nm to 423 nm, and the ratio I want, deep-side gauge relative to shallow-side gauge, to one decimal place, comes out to 2.2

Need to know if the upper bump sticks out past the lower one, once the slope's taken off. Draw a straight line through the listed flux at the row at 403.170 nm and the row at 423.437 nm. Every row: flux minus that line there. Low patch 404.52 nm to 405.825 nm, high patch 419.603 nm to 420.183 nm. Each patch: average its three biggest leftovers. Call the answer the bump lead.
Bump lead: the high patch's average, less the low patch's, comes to -2.7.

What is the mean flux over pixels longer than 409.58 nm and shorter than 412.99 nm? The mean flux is 11.2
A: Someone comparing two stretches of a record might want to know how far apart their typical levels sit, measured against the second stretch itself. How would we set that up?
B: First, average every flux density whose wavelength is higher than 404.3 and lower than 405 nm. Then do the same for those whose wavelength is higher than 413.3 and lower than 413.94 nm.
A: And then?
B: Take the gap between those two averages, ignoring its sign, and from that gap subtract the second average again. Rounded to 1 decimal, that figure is -11.4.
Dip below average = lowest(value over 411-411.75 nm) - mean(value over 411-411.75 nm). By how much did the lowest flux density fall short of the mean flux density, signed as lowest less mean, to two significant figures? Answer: -0.54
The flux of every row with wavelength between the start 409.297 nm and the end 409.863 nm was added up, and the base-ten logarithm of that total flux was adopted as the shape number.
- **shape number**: 1.82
